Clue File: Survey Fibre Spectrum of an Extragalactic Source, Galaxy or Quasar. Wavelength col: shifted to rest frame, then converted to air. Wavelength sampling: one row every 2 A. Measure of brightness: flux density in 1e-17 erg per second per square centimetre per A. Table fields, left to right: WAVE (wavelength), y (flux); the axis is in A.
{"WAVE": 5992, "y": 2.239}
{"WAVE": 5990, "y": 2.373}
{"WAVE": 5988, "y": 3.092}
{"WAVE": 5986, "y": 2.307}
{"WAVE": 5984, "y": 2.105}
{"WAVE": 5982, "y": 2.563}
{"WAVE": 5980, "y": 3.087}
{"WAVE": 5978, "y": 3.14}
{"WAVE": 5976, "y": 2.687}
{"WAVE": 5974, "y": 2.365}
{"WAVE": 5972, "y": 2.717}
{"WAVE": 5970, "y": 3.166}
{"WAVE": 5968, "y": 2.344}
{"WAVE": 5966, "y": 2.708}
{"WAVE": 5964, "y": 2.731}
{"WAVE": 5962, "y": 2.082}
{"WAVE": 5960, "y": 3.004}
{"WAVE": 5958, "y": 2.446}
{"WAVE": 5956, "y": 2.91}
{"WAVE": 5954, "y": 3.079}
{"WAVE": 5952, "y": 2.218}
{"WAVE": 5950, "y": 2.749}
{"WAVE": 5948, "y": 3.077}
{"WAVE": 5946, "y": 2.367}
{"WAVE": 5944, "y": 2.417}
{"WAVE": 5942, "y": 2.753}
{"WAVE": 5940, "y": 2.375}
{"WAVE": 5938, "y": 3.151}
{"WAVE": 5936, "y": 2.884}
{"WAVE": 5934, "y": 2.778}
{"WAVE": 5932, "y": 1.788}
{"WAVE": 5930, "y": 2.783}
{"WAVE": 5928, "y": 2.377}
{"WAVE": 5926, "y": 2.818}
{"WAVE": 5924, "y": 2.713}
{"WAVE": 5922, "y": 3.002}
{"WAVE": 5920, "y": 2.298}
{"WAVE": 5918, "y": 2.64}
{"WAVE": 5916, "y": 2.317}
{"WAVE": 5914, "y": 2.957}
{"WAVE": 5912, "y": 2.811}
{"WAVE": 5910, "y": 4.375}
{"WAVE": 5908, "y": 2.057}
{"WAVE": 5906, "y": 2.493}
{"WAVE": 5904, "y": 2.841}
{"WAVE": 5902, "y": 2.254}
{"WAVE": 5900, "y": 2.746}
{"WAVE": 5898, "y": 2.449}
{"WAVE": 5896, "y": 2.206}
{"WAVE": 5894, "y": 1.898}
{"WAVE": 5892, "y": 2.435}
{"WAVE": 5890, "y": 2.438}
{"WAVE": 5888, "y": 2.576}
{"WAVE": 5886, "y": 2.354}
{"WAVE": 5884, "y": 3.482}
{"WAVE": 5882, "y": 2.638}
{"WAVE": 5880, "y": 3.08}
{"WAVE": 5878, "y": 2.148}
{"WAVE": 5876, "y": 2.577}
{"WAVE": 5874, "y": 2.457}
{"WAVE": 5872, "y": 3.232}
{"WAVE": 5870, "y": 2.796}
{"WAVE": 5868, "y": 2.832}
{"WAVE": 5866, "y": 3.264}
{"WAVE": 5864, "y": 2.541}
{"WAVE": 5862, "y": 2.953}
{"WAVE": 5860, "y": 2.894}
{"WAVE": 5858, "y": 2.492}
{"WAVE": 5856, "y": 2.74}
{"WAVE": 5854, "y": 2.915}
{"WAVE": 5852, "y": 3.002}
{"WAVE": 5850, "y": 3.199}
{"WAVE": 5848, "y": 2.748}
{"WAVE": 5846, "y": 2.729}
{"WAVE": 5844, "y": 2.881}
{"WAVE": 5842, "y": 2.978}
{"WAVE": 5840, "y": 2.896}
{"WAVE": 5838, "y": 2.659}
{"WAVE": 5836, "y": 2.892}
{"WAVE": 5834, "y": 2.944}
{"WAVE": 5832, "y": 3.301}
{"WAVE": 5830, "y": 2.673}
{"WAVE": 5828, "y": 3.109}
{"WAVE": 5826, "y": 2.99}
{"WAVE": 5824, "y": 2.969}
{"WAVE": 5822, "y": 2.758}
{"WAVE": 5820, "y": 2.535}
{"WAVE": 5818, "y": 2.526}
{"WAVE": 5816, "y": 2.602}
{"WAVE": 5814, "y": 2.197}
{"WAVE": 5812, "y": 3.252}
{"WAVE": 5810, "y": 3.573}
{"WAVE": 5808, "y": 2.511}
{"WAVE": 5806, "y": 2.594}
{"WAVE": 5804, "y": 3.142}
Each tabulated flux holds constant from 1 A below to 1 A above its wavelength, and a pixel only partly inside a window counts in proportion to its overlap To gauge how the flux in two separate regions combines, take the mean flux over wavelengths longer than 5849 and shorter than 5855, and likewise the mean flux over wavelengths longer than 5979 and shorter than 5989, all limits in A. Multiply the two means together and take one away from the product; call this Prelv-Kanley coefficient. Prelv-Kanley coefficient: 7.0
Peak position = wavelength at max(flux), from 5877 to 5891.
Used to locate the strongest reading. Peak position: 5884 A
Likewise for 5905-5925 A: 5910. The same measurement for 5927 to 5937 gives 5936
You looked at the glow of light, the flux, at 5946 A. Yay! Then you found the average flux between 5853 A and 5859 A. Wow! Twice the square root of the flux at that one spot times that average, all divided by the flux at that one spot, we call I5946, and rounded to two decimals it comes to 2.14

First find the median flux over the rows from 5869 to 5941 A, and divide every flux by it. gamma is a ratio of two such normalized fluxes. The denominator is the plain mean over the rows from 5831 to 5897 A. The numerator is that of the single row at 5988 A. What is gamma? 1.12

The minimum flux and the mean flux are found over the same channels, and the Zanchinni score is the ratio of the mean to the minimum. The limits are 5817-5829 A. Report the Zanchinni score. 1.11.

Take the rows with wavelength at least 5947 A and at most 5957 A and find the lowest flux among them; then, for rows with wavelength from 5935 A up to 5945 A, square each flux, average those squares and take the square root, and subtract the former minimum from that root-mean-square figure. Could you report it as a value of 0.51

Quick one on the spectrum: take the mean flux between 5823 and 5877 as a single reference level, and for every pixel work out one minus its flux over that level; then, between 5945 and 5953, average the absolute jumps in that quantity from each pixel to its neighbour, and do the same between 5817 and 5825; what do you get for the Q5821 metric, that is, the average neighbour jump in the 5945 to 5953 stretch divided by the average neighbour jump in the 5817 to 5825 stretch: 3.5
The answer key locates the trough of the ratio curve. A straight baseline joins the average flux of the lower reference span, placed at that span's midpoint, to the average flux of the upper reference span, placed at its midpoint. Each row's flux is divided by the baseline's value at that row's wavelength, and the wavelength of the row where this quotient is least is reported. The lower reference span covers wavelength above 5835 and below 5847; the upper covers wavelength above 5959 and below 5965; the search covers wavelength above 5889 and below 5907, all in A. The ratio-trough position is 5894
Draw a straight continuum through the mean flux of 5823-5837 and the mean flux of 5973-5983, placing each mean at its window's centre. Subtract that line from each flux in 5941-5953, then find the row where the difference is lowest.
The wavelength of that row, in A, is 5952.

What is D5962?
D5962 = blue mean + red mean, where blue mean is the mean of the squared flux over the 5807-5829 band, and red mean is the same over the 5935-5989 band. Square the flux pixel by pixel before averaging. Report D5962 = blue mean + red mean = 15.4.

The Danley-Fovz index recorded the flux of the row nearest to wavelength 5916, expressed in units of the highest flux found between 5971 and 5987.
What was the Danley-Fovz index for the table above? 0.74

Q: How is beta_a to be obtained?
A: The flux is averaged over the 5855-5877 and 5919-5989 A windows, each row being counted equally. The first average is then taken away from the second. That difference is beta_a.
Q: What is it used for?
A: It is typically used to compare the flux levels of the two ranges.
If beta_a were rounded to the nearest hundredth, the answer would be -0.14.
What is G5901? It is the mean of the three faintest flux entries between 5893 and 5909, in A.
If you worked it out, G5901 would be 2.05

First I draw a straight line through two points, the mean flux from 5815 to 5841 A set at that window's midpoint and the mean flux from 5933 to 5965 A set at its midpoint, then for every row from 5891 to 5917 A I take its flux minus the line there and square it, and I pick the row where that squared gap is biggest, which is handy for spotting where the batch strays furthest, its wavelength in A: 5910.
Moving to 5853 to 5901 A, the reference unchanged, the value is 5894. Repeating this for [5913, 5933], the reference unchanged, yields 5932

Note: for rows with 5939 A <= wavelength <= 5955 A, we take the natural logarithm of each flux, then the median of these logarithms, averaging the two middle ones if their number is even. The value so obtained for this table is 0.95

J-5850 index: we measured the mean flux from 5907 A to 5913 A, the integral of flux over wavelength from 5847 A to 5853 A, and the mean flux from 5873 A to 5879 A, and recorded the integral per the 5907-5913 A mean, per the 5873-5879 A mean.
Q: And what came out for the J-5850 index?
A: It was 2.43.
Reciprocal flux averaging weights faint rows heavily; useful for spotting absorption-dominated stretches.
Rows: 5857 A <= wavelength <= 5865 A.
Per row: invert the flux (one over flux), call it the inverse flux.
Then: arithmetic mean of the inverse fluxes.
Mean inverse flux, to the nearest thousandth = 0.370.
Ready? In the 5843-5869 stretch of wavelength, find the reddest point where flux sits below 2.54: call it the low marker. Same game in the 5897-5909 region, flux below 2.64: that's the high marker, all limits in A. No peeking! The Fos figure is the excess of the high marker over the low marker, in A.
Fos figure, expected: 50 A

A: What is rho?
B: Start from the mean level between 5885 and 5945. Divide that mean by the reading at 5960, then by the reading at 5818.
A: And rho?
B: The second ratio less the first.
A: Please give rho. 0.164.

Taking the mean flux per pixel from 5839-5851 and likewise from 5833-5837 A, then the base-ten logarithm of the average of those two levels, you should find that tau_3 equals 0.46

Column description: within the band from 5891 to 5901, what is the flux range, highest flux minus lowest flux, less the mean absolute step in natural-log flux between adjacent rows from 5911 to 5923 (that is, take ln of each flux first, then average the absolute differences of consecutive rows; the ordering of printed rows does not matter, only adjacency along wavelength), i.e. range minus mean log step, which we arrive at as 0.68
